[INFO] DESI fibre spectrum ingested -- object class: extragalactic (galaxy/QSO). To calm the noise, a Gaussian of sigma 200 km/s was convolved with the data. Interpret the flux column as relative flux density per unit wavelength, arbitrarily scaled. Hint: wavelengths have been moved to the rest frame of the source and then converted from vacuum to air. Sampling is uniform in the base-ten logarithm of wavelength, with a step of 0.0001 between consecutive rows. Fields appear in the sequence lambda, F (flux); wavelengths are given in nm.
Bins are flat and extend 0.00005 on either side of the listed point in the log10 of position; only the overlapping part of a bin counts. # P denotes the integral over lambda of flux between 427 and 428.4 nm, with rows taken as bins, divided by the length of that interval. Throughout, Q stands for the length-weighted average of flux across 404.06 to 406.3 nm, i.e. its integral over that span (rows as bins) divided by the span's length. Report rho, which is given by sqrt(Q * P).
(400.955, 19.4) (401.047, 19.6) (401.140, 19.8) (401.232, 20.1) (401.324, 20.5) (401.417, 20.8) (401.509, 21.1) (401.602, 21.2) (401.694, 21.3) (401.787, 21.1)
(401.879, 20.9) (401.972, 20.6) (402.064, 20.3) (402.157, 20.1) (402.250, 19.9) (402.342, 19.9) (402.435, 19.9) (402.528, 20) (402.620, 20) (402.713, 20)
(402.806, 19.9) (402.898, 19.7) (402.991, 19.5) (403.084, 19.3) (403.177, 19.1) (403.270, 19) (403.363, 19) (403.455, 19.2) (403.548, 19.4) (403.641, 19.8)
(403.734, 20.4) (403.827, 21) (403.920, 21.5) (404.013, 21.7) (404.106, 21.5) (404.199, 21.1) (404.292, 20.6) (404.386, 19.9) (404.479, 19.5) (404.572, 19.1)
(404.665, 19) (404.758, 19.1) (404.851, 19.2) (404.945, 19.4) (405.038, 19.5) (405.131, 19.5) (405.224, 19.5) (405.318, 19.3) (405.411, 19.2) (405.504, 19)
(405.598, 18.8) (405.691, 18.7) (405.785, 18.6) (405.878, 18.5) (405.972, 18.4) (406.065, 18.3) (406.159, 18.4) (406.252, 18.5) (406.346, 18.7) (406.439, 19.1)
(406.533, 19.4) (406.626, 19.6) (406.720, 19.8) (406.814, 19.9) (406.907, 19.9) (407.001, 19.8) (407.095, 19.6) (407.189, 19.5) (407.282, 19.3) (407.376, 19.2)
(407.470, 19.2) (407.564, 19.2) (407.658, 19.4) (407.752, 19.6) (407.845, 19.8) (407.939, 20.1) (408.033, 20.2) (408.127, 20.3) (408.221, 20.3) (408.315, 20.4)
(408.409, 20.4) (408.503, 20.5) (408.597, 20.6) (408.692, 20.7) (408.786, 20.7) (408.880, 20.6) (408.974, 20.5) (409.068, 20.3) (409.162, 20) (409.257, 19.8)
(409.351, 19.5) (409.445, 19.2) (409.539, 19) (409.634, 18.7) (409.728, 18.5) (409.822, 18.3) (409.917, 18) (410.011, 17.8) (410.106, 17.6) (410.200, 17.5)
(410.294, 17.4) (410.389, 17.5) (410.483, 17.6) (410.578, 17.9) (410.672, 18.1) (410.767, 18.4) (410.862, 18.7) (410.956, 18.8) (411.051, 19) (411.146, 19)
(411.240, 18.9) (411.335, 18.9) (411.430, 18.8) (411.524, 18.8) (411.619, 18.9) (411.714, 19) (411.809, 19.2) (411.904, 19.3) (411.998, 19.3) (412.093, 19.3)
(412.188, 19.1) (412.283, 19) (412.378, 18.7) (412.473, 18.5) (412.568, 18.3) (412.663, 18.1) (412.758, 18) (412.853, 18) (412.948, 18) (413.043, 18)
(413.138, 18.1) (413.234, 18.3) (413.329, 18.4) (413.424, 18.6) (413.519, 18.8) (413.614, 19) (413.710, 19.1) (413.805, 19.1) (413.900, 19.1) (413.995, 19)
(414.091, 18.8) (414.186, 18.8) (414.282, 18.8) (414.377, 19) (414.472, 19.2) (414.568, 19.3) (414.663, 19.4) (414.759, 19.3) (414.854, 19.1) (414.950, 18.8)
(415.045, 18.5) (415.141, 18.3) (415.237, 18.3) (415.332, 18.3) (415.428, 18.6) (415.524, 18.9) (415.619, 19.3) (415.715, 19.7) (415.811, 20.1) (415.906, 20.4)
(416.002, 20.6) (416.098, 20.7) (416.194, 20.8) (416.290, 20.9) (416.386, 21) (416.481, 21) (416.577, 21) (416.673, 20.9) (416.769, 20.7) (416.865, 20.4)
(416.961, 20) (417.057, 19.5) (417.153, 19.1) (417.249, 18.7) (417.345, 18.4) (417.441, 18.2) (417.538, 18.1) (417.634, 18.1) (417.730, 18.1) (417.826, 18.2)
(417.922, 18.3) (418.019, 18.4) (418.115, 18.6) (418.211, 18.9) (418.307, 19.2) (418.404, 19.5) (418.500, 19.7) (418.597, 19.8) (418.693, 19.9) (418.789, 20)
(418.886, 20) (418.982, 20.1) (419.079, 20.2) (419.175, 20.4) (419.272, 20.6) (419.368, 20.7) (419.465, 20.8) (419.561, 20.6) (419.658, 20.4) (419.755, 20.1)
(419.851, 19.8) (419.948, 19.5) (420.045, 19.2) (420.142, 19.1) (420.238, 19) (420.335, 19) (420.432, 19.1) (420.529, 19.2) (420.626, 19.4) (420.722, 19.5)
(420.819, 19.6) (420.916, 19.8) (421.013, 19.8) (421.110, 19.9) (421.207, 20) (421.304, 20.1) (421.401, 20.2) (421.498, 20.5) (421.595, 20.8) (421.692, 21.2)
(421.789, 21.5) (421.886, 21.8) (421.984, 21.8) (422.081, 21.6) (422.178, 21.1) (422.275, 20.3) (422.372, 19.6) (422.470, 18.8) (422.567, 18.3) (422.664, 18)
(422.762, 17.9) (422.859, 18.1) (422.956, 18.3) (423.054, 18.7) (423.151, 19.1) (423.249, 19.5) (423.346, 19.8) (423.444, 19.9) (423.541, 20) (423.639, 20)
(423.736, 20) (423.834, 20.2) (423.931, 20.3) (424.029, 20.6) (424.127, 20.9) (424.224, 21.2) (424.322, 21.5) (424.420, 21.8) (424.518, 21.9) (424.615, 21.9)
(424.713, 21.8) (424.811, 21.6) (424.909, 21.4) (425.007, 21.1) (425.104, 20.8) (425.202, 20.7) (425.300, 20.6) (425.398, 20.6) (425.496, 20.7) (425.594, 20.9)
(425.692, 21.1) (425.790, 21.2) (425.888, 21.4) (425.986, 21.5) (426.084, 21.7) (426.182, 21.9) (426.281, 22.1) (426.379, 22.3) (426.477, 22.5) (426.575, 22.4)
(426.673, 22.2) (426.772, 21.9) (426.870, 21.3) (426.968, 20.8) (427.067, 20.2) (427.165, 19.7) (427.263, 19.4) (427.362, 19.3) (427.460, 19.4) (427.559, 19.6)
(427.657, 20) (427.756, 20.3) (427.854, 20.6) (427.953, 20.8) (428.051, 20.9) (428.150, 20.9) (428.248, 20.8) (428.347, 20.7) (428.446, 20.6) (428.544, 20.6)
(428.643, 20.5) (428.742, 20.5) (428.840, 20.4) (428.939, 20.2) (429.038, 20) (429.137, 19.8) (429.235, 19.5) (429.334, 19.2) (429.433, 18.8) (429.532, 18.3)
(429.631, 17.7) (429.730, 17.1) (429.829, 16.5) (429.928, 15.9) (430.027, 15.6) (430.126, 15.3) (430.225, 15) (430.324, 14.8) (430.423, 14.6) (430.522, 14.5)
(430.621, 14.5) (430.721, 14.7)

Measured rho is 19.7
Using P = 20.2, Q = 19.3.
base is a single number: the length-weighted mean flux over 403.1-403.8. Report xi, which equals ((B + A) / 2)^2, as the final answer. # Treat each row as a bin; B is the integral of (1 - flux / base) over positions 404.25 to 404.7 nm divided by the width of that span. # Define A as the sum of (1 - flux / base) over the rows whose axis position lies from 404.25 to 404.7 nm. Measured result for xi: 0.0006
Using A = -0.04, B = -0.009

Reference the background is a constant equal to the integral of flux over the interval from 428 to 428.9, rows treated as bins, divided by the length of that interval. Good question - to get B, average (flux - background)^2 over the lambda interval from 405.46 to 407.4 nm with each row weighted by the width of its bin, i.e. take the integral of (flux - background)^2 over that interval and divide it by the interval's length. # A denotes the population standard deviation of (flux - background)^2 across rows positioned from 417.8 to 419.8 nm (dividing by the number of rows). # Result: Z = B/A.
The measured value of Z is 1.4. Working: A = 2.0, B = 2.8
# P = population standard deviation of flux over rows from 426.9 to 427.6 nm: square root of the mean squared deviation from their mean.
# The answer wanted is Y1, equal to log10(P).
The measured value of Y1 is -0.3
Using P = 0.5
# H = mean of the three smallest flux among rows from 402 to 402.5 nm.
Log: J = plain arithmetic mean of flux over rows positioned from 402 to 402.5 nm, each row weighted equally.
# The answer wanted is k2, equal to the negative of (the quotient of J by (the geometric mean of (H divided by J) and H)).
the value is -4.50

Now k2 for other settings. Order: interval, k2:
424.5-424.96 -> -4.69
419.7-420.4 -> -4.48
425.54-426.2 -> -4.69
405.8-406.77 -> -4.46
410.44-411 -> -4.36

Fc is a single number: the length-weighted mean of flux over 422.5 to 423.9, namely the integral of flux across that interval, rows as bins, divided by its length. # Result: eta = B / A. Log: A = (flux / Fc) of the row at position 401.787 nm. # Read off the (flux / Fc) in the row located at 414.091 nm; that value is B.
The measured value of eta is 0.89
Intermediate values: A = 1.10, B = 0.98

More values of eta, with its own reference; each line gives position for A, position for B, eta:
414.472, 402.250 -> 1.04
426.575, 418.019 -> 0.82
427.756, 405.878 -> 0.91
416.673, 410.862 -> 0.89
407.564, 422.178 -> 1.10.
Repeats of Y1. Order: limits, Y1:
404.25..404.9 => -0.3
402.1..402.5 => -1.1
